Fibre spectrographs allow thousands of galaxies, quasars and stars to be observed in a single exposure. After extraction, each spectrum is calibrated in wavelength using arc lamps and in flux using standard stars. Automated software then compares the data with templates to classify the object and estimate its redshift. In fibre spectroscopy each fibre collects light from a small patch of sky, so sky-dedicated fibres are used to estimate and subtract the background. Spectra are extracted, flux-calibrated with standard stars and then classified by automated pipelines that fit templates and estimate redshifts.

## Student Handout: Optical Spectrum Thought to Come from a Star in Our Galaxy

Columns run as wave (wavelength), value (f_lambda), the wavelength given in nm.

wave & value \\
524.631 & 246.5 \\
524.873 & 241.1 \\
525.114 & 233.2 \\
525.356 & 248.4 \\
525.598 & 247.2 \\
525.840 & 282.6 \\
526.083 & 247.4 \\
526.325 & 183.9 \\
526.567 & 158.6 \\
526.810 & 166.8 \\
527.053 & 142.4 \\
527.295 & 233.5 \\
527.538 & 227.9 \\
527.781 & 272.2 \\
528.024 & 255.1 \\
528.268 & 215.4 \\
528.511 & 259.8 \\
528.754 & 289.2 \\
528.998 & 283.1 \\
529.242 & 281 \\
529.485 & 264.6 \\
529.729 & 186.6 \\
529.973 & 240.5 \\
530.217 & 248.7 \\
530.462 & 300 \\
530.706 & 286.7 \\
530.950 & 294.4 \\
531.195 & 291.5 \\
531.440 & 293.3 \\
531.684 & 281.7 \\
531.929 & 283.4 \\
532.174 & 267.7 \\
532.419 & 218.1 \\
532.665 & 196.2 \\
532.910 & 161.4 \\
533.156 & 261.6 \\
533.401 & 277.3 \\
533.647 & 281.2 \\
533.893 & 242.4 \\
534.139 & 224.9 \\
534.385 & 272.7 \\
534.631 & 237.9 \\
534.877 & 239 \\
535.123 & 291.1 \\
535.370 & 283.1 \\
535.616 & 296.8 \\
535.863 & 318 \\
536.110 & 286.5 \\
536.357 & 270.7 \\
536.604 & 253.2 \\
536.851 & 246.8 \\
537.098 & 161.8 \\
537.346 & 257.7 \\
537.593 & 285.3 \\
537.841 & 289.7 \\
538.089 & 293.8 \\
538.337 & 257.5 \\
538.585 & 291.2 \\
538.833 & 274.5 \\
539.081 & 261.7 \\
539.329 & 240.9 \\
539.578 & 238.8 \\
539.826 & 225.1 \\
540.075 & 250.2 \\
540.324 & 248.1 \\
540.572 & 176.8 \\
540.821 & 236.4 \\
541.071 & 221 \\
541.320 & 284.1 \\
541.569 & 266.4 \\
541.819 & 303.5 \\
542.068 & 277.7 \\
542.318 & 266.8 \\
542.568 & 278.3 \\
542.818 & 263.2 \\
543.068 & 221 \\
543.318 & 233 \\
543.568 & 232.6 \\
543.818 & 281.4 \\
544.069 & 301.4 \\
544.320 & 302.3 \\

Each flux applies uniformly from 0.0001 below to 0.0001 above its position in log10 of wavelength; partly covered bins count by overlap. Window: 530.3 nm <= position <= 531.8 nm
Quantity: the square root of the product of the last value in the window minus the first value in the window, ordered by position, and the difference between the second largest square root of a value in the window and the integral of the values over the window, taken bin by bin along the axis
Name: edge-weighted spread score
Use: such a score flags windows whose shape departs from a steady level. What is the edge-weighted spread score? 87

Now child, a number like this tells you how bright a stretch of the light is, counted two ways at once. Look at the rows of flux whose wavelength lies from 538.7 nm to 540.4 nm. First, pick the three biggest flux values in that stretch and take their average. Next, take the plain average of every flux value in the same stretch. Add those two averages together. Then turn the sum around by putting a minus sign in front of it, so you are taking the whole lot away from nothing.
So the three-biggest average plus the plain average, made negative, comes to -511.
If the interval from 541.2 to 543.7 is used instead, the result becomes -551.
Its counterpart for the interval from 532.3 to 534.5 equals -514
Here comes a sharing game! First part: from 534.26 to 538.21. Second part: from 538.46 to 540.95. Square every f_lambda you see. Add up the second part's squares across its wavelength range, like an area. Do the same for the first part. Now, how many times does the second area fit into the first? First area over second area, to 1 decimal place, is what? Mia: 1.9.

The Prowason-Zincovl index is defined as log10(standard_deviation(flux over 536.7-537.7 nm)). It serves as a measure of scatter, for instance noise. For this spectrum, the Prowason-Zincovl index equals 1.7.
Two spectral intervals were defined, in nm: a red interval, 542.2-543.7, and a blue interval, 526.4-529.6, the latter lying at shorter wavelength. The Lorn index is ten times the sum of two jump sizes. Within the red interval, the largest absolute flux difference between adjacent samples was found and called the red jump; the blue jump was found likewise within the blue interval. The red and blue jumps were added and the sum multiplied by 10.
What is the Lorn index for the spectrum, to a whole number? 1333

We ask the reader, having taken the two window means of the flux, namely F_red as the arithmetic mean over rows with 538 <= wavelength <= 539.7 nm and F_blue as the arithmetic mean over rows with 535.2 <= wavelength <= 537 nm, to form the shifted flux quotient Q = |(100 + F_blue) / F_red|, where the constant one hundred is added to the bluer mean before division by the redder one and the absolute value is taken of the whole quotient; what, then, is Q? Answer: 1.43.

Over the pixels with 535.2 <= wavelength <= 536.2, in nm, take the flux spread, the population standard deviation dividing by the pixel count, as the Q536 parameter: 14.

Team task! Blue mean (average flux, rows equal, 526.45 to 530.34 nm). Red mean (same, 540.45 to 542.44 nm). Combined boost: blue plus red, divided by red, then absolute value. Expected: 1.92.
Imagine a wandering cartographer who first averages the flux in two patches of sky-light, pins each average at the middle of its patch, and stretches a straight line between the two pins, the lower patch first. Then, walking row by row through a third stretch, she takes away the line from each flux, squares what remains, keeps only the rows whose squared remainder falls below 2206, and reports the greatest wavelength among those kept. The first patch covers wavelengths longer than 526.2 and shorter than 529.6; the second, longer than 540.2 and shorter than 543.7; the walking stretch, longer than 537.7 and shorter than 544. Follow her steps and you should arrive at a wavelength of 543.818 nm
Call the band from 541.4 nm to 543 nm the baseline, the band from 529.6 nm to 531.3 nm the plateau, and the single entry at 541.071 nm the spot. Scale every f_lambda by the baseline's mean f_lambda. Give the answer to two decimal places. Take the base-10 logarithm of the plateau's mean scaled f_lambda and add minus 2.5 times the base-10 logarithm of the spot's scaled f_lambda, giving 0.22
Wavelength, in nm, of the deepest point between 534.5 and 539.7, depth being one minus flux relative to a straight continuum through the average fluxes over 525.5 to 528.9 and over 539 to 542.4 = 537.098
